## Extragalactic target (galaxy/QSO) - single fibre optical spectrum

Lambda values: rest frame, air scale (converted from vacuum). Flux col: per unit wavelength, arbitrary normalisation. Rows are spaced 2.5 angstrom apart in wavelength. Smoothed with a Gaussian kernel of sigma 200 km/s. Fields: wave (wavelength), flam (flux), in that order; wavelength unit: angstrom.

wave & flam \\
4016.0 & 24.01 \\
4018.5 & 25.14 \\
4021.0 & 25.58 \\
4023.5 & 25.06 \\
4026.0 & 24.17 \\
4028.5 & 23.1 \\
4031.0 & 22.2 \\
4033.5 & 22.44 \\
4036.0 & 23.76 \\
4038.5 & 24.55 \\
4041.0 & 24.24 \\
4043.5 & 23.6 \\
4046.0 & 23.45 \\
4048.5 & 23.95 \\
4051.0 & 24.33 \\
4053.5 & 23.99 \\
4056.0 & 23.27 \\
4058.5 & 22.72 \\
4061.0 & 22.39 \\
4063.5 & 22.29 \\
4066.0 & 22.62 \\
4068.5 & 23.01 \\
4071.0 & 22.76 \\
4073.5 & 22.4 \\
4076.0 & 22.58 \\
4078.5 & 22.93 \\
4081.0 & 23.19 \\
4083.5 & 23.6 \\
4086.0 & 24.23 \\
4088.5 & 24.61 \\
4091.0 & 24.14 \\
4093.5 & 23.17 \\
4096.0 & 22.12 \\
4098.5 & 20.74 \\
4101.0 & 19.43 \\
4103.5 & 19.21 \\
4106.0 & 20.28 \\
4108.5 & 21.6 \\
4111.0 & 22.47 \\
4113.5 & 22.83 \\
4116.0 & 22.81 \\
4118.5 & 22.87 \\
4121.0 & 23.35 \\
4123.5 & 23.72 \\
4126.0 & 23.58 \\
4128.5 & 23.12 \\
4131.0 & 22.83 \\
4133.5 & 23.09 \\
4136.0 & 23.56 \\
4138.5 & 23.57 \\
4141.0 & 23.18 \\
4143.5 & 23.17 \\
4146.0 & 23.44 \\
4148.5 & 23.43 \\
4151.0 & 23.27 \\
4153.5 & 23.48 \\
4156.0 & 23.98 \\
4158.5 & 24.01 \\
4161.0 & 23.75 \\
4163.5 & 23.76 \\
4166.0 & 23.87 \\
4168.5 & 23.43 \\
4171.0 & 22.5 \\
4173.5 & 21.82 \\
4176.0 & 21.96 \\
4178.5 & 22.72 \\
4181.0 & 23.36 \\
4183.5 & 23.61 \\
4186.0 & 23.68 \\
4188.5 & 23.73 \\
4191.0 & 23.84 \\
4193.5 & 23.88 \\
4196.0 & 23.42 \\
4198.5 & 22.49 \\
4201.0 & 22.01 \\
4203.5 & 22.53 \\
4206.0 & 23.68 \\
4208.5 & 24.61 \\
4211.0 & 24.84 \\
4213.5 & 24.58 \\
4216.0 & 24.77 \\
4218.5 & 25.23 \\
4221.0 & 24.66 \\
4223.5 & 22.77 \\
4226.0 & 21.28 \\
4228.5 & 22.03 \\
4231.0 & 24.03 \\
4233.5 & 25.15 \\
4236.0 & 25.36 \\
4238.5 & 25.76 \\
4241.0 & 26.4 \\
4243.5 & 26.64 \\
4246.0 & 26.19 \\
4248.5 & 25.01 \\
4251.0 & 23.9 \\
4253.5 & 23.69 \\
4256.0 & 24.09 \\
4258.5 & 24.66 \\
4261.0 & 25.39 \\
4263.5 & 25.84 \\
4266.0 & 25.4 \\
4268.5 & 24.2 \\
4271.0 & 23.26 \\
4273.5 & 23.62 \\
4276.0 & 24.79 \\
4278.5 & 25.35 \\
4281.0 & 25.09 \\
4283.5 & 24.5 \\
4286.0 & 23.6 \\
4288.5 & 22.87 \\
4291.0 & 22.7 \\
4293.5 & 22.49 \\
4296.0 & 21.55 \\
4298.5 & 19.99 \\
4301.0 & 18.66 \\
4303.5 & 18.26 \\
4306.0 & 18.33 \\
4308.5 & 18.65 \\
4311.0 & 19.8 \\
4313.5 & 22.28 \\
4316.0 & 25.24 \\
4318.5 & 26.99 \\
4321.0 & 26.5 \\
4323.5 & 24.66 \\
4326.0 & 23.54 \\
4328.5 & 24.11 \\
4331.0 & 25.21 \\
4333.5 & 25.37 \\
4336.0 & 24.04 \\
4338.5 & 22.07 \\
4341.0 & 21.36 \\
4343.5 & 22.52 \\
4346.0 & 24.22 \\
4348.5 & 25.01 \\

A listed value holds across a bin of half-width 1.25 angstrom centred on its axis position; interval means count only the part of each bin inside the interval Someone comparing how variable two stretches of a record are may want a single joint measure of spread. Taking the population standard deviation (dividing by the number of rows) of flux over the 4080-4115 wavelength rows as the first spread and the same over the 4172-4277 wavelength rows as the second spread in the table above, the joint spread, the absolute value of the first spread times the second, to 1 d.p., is 2.2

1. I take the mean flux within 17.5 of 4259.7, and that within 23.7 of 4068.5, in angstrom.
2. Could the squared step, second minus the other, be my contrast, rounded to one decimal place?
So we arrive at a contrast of 2.2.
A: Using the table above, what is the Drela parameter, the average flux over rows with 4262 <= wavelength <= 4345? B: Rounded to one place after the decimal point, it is 23.1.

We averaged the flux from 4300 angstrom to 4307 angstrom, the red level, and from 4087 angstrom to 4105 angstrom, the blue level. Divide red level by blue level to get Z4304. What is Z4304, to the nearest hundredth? 0.84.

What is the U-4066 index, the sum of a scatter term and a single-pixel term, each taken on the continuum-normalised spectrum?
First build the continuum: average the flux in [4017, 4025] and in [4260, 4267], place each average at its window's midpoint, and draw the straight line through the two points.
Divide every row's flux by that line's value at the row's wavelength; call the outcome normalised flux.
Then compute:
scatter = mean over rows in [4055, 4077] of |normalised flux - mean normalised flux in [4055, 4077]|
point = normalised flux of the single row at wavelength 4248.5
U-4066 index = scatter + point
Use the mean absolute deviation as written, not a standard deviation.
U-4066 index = 0.99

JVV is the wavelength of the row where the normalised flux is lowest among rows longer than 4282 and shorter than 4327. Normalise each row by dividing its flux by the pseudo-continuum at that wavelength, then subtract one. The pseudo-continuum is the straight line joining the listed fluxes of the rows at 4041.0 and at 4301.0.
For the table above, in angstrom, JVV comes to 4303.5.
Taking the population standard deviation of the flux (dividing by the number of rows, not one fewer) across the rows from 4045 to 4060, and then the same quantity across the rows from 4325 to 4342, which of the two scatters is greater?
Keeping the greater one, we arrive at 1.4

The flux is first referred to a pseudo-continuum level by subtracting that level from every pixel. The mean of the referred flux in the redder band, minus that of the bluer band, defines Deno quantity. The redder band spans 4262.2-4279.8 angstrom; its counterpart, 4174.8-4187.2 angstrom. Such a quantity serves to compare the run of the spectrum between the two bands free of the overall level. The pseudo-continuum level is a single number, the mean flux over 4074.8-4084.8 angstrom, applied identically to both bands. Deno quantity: 1.6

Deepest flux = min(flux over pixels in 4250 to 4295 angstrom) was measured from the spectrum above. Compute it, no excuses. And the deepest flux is 22.49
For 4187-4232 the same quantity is 21.28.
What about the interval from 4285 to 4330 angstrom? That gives 18.26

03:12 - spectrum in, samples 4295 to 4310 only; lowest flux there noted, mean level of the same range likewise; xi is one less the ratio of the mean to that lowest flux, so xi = -0.05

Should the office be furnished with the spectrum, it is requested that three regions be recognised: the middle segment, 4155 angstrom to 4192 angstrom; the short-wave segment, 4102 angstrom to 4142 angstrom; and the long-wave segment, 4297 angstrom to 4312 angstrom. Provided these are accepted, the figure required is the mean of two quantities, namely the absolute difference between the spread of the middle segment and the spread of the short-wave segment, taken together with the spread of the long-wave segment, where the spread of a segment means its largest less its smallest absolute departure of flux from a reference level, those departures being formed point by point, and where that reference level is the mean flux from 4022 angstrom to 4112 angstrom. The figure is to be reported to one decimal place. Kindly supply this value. 2.2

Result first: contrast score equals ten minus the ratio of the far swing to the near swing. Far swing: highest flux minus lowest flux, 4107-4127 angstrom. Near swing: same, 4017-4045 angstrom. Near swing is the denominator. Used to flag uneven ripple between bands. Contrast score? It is 9.4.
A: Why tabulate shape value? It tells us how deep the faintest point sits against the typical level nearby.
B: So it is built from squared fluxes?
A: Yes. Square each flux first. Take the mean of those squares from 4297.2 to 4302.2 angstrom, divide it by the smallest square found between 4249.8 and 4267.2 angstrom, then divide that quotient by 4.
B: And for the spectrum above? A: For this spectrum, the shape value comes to 0.167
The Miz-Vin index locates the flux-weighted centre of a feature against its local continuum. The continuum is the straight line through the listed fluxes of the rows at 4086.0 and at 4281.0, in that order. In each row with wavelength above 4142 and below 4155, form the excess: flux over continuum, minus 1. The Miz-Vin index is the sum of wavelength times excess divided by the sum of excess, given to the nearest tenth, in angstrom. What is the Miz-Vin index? 4148.3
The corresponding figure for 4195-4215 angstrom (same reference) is 4201.2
